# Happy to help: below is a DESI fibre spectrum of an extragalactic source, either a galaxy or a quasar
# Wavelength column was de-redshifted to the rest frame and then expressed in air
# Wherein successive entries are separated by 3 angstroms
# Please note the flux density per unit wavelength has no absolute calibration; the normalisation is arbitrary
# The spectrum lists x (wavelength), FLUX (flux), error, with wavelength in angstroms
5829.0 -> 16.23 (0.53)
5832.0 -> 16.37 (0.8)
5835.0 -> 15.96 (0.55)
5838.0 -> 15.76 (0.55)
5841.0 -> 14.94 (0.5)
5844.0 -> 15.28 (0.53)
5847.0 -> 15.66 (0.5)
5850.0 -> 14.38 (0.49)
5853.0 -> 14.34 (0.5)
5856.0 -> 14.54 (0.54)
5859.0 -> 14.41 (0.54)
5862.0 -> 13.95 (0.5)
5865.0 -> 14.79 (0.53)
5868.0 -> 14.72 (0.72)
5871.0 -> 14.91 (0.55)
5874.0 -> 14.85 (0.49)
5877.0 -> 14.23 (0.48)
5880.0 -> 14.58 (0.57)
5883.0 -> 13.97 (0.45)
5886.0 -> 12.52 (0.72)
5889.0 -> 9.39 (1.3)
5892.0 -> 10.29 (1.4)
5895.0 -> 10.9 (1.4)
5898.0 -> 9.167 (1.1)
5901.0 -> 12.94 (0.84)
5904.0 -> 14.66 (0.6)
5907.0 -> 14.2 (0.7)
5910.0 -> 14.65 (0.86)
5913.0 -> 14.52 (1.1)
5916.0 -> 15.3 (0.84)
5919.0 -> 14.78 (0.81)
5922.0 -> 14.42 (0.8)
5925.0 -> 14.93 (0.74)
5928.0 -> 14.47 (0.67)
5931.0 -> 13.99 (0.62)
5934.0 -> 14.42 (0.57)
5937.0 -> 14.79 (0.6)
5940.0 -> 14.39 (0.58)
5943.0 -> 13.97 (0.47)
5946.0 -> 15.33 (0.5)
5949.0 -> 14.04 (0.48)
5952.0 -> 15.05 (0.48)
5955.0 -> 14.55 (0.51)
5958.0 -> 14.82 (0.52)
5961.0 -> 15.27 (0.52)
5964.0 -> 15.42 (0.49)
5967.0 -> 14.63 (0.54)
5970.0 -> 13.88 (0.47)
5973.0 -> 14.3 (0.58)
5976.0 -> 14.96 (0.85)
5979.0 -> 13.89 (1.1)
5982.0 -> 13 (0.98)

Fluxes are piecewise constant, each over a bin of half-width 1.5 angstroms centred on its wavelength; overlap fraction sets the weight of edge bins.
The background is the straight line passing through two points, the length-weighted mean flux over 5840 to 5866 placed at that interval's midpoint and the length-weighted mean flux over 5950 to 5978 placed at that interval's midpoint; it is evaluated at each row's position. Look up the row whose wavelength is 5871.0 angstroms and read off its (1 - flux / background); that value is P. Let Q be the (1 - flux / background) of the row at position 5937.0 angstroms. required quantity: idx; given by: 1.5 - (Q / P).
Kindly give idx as 1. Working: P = -0.014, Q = 0.00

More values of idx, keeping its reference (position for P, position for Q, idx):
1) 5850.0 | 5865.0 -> 2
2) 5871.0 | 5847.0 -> -3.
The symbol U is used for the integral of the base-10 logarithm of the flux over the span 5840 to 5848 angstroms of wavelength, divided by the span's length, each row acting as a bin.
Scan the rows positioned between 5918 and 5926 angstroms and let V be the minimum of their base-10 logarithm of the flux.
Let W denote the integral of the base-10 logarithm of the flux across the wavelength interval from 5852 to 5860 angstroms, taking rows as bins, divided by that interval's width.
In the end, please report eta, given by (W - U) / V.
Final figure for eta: -0.02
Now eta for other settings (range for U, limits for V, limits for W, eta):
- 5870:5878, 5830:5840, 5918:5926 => 0.00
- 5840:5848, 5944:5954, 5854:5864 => -0.02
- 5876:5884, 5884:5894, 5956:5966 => 0.03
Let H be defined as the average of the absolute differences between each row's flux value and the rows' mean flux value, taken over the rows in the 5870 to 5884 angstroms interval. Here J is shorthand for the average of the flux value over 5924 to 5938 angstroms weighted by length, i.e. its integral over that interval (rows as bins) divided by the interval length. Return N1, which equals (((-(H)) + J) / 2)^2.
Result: 50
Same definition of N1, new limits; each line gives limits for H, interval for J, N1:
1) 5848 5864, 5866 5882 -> 52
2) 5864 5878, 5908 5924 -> 53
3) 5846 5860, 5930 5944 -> 49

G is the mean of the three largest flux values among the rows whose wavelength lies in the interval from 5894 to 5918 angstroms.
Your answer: 14.9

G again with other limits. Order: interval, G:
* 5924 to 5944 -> 14.7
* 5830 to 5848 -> 16.0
